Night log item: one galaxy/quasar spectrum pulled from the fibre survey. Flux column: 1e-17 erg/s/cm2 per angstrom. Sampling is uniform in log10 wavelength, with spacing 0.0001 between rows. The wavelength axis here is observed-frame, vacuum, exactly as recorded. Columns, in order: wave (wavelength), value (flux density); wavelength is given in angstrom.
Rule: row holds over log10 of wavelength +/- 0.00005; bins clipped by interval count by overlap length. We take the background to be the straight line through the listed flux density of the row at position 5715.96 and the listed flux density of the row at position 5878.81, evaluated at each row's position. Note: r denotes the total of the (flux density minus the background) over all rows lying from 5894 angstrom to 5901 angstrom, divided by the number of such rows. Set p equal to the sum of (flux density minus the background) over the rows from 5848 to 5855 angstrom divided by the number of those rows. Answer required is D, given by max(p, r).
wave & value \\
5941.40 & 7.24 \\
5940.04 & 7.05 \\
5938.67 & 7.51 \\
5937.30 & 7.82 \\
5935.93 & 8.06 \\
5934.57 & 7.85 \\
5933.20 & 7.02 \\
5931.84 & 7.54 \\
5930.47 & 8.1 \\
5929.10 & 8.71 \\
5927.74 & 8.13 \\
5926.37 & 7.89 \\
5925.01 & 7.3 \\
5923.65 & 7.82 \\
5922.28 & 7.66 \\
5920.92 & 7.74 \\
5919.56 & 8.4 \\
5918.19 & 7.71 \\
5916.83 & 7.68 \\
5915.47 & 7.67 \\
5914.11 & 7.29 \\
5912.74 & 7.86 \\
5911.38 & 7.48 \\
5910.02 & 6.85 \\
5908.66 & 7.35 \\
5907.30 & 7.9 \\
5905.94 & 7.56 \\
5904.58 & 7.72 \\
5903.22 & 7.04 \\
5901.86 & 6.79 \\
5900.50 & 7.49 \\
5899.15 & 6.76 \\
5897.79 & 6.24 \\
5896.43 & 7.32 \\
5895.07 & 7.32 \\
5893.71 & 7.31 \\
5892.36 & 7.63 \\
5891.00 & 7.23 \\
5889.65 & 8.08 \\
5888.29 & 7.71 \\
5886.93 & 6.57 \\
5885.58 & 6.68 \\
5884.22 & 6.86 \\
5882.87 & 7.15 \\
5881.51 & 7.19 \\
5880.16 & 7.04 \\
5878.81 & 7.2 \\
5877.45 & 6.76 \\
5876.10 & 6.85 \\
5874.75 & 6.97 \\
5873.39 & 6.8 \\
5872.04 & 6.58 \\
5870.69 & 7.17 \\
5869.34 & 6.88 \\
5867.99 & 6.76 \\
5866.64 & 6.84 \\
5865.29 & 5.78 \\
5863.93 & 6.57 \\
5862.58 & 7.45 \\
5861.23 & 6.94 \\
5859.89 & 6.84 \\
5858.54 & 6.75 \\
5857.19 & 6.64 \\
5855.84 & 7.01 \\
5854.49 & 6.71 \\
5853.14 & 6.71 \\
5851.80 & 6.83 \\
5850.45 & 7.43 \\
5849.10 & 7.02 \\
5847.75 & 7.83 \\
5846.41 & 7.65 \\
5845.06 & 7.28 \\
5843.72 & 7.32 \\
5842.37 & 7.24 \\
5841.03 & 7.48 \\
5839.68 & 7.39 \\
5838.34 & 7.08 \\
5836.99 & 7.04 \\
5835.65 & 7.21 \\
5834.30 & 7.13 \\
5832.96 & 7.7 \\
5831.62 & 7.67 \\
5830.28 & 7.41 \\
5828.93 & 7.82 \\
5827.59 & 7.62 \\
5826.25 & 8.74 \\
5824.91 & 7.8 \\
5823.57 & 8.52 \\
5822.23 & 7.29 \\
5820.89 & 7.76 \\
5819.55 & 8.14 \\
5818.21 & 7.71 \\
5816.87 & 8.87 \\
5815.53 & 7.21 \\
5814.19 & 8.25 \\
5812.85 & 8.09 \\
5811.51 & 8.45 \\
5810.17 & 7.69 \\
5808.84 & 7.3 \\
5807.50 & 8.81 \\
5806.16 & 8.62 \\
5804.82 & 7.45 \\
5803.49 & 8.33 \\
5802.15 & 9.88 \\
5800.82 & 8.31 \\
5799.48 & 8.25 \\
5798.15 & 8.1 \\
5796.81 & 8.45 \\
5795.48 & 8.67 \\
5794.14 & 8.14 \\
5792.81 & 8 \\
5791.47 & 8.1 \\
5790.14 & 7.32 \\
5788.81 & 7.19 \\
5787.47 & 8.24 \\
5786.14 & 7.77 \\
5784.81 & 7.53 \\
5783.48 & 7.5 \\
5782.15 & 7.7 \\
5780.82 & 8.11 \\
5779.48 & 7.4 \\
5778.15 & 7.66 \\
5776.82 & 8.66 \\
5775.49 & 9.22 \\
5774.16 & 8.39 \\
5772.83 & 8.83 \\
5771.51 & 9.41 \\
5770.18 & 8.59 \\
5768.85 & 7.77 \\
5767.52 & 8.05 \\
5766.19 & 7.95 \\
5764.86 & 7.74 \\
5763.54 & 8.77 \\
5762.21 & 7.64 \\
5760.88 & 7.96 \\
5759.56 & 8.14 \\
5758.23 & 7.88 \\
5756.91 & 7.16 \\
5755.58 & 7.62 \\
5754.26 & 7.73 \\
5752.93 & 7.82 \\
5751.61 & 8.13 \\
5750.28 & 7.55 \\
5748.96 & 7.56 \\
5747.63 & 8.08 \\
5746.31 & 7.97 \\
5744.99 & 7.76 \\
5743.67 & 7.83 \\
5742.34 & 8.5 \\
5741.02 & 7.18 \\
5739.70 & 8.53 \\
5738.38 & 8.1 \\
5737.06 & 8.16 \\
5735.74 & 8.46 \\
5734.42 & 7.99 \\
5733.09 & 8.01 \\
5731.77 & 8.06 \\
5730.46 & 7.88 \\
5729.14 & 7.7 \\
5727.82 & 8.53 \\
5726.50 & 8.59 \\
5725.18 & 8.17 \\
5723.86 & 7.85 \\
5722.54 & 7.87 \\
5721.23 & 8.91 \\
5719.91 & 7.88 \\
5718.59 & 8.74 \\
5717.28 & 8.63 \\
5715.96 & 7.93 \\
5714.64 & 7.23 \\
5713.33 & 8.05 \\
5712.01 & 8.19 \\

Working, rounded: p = -0.4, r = -0.09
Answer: -0.1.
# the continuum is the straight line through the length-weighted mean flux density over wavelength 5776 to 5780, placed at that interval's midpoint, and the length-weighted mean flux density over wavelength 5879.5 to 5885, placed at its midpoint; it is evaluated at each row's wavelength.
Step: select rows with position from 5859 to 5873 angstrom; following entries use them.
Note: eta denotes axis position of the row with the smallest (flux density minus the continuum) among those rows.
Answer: 5865.29 angstrom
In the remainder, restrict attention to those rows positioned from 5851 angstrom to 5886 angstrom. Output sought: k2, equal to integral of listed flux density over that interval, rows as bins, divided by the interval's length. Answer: 6.8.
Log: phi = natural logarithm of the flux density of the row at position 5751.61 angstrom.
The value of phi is 2.10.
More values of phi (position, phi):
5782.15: 2.04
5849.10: 1.95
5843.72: 1.99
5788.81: 1.97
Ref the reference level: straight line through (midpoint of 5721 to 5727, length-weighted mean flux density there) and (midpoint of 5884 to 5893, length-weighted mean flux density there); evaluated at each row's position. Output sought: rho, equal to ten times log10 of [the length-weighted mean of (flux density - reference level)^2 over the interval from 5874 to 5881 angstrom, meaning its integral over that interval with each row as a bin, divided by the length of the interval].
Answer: -8.0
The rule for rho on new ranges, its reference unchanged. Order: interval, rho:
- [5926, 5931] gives 1.9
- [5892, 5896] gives -13.5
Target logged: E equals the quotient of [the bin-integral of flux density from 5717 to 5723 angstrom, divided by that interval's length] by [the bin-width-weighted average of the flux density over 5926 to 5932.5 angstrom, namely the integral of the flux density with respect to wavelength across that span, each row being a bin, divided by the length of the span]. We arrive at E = 1.04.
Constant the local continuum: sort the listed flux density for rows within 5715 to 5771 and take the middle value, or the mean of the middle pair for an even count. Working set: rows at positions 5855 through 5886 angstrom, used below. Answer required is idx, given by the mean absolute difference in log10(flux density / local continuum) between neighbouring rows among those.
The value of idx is 0.020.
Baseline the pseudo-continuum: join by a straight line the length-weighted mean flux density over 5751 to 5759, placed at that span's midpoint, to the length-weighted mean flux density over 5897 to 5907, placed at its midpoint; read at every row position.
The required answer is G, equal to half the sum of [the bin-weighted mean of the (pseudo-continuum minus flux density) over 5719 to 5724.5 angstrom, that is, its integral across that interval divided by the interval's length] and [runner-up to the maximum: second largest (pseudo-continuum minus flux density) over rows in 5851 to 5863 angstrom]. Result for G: 0.16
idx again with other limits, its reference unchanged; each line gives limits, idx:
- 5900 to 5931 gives 0.024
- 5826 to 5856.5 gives 0.017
